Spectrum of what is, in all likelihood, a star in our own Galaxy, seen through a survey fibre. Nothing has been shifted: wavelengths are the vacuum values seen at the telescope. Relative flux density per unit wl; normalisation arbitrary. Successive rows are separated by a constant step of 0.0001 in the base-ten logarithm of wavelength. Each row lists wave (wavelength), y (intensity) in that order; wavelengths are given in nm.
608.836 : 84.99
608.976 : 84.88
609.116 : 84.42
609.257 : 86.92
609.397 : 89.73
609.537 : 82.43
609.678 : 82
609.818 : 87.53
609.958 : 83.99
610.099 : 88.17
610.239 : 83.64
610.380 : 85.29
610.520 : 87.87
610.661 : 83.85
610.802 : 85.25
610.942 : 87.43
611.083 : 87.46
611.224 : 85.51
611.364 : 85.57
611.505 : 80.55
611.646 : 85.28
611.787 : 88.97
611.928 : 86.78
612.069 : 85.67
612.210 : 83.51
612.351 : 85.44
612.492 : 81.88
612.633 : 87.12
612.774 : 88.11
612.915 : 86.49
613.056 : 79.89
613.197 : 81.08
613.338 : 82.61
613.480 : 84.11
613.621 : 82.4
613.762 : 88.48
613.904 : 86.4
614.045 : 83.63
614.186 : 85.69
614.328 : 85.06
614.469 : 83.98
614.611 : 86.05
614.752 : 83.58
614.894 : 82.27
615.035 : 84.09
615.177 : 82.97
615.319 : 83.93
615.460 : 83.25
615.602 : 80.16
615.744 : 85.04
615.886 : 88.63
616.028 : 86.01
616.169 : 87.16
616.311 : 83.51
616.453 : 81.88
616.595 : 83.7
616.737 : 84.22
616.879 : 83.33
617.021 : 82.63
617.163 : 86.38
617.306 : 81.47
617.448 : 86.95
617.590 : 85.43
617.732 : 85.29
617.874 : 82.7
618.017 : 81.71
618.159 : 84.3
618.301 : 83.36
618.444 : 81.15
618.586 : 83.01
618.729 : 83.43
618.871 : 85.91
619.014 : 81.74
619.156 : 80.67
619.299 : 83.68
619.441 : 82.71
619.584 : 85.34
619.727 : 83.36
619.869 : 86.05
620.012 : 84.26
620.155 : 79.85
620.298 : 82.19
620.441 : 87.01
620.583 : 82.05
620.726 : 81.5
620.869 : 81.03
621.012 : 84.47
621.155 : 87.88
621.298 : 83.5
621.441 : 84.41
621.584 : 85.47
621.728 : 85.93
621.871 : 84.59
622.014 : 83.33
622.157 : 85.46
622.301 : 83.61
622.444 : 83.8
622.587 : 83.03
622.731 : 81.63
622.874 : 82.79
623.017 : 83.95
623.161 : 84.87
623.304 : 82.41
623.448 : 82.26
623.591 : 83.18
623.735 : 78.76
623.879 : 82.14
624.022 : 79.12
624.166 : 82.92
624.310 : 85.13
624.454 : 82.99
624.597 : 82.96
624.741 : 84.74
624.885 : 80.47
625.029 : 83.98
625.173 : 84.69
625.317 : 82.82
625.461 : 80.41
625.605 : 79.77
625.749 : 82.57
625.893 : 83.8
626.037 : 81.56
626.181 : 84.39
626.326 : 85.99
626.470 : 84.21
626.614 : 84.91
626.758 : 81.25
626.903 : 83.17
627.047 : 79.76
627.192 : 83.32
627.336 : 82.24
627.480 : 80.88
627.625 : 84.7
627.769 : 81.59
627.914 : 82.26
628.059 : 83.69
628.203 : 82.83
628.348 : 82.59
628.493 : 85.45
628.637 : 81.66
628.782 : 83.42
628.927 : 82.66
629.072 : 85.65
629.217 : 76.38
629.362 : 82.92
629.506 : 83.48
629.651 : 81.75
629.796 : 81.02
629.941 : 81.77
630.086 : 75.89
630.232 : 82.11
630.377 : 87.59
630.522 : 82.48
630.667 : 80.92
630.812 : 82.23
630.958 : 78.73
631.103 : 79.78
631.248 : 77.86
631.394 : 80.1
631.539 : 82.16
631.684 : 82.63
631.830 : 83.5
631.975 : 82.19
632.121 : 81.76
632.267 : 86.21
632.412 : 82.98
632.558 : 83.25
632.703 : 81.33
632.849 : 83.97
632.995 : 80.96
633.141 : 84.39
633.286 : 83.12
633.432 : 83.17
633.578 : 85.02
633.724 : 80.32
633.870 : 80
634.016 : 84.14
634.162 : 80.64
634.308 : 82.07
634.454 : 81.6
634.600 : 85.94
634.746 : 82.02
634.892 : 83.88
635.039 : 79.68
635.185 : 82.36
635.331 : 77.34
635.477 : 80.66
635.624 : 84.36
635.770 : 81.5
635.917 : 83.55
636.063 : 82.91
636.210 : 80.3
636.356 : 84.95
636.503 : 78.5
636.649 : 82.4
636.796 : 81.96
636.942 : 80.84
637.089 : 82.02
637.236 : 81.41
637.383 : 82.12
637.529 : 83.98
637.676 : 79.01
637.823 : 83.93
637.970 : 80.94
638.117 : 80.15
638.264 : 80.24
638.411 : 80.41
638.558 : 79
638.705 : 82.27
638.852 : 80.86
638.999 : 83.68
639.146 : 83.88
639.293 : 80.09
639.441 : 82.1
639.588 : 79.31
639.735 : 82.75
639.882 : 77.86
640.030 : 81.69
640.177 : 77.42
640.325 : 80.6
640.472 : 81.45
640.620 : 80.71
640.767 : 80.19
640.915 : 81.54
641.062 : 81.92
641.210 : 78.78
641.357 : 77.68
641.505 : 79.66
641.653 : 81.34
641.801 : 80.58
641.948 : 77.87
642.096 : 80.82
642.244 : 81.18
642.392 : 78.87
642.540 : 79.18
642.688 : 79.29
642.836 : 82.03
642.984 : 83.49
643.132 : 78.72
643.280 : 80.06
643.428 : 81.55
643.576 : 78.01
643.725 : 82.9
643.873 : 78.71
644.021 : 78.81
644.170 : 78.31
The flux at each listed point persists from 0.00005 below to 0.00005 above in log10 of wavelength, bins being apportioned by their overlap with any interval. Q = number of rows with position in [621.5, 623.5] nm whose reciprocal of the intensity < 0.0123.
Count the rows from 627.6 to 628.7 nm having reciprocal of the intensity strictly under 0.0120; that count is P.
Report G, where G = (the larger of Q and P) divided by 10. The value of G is 1.4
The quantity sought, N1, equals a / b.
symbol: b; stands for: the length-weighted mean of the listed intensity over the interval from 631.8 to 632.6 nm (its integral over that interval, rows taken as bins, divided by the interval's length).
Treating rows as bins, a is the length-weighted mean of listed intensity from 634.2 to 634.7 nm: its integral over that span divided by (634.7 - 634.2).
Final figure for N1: 1.00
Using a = 83.0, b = 83.3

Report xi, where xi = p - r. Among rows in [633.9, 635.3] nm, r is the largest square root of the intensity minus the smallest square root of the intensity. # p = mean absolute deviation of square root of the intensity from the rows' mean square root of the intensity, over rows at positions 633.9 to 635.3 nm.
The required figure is -0.265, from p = 0.079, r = 0.34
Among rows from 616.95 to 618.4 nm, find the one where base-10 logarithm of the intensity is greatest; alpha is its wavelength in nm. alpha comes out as 617.448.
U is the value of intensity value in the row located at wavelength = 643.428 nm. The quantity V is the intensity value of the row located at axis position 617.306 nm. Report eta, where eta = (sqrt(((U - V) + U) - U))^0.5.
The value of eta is 0.5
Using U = 81.55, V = 81.47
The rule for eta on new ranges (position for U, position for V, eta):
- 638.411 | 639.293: 0.8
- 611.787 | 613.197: 1.7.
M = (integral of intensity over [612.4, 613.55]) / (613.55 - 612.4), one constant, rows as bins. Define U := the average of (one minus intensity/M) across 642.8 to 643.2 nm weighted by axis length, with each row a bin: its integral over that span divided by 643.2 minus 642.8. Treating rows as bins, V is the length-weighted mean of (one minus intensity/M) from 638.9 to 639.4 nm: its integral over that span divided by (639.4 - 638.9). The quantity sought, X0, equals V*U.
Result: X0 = 0.0005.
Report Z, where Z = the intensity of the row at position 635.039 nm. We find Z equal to 79.68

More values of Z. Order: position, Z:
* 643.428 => 81.55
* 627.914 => 82.26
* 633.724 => 80.32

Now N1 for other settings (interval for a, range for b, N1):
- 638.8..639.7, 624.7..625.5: 0.99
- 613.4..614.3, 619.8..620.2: 1.02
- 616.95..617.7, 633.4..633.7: 1.01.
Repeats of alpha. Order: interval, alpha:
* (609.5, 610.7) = 610.099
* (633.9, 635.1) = 634.600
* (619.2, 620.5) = 620.441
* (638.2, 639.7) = 639.146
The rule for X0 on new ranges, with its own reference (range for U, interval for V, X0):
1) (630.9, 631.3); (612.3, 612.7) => -0.0006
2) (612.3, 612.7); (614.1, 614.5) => 0.0001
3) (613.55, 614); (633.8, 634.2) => -0.0005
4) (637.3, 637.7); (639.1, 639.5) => 0.0006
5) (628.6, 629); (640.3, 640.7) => 0.0005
